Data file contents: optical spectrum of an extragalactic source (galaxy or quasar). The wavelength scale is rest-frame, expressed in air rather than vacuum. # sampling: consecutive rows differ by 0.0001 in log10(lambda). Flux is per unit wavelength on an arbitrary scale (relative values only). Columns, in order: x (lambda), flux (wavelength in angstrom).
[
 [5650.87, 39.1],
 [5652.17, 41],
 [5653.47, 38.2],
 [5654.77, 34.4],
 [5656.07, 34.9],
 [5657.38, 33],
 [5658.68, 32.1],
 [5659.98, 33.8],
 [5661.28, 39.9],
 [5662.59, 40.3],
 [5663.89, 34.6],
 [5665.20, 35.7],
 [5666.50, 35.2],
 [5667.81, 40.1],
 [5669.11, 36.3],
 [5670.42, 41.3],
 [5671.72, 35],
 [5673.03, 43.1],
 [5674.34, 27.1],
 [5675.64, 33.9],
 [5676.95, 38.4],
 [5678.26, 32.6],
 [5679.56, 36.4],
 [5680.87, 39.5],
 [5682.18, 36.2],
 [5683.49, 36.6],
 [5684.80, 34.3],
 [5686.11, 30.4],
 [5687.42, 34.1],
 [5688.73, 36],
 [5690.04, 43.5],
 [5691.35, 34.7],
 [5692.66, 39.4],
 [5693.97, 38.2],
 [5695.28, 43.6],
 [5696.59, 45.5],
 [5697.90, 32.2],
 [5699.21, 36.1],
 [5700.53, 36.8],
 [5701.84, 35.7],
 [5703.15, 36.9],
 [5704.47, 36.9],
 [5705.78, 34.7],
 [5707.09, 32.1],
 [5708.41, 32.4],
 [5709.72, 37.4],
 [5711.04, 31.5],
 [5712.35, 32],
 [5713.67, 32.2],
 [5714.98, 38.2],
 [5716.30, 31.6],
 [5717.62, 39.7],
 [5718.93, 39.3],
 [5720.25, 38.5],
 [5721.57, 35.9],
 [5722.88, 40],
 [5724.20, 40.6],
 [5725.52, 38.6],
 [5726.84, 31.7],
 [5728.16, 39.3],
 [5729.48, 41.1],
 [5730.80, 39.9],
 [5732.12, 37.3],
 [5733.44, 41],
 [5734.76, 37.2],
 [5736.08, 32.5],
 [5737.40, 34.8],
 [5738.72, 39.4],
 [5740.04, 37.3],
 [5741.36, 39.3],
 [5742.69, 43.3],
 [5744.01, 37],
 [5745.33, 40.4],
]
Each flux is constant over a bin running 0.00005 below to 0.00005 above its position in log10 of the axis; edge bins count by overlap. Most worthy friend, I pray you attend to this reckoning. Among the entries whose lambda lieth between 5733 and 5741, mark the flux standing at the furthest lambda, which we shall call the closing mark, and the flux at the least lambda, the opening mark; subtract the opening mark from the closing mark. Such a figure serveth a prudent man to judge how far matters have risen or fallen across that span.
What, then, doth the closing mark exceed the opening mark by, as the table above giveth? -4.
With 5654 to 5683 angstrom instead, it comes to 2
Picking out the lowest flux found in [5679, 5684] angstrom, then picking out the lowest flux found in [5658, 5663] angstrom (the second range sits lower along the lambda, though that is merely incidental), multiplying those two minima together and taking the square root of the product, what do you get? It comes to 34.1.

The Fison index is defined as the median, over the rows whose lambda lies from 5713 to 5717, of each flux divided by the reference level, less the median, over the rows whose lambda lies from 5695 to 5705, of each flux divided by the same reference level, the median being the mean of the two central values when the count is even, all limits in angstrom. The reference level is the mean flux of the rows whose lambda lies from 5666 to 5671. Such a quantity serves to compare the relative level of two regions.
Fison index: -0.12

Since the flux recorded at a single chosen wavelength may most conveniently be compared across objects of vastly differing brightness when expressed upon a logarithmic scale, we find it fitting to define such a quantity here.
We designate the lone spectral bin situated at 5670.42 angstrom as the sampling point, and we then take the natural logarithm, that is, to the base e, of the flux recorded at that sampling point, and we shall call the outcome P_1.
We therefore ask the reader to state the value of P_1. 3.72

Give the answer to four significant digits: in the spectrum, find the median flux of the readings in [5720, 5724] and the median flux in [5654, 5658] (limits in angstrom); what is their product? 1324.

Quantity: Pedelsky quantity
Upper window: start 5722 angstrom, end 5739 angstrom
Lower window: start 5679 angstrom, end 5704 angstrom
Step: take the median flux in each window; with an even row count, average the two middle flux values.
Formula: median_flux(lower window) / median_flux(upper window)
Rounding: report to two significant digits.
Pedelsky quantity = 0.93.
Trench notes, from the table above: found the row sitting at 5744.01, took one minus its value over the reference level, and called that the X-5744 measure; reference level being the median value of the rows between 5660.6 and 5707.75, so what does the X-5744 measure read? -0.02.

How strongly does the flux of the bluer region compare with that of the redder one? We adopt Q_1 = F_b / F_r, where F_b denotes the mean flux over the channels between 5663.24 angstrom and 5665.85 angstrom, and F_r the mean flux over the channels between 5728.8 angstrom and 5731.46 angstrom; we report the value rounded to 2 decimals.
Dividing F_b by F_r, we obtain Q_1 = 0.87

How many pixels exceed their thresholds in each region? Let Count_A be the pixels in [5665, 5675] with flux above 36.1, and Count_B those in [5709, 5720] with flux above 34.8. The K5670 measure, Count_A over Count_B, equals 1.0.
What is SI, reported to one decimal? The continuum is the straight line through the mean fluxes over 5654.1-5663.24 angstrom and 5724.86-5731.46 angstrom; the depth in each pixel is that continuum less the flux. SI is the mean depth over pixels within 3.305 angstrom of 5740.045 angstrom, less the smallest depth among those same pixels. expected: 4.4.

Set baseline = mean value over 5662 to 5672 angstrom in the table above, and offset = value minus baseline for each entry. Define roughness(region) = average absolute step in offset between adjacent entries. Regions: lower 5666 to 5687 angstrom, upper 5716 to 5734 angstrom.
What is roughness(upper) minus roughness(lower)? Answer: -1.9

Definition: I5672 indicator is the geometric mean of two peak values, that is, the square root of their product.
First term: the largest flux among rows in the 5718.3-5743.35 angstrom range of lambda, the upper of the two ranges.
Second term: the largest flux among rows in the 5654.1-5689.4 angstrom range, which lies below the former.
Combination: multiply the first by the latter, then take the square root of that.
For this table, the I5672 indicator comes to 43.2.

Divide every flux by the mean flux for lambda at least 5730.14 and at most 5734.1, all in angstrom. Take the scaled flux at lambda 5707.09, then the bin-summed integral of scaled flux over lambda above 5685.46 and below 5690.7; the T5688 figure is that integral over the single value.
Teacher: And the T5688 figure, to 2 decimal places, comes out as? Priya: 5.88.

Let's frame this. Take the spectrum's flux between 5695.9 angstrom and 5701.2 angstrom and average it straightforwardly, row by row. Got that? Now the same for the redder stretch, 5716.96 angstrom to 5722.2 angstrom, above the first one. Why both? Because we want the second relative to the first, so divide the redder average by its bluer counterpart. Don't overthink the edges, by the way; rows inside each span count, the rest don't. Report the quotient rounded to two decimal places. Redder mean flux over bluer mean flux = 1.02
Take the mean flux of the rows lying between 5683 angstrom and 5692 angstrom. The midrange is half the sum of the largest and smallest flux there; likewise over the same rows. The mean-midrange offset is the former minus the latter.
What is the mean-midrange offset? -1.3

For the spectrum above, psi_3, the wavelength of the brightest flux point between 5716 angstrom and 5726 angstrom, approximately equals 5724.20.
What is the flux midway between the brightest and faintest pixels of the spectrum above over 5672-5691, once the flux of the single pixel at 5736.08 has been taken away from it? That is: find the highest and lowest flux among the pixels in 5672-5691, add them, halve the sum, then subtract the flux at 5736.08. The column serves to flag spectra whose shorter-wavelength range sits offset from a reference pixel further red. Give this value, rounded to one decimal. 2.8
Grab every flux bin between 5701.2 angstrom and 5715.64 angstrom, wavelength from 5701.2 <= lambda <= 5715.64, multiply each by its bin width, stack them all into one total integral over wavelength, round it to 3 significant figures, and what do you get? 499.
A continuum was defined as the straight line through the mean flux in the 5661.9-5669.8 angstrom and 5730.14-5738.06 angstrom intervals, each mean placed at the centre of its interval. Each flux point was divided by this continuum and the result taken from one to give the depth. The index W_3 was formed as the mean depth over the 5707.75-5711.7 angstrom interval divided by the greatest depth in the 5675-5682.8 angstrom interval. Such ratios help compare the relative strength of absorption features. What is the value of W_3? 0.7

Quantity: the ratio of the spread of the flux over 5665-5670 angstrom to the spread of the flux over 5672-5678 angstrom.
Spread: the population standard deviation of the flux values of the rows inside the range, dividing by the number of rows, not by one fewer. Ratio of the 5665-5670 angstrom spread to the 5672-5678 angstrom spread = 0.33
